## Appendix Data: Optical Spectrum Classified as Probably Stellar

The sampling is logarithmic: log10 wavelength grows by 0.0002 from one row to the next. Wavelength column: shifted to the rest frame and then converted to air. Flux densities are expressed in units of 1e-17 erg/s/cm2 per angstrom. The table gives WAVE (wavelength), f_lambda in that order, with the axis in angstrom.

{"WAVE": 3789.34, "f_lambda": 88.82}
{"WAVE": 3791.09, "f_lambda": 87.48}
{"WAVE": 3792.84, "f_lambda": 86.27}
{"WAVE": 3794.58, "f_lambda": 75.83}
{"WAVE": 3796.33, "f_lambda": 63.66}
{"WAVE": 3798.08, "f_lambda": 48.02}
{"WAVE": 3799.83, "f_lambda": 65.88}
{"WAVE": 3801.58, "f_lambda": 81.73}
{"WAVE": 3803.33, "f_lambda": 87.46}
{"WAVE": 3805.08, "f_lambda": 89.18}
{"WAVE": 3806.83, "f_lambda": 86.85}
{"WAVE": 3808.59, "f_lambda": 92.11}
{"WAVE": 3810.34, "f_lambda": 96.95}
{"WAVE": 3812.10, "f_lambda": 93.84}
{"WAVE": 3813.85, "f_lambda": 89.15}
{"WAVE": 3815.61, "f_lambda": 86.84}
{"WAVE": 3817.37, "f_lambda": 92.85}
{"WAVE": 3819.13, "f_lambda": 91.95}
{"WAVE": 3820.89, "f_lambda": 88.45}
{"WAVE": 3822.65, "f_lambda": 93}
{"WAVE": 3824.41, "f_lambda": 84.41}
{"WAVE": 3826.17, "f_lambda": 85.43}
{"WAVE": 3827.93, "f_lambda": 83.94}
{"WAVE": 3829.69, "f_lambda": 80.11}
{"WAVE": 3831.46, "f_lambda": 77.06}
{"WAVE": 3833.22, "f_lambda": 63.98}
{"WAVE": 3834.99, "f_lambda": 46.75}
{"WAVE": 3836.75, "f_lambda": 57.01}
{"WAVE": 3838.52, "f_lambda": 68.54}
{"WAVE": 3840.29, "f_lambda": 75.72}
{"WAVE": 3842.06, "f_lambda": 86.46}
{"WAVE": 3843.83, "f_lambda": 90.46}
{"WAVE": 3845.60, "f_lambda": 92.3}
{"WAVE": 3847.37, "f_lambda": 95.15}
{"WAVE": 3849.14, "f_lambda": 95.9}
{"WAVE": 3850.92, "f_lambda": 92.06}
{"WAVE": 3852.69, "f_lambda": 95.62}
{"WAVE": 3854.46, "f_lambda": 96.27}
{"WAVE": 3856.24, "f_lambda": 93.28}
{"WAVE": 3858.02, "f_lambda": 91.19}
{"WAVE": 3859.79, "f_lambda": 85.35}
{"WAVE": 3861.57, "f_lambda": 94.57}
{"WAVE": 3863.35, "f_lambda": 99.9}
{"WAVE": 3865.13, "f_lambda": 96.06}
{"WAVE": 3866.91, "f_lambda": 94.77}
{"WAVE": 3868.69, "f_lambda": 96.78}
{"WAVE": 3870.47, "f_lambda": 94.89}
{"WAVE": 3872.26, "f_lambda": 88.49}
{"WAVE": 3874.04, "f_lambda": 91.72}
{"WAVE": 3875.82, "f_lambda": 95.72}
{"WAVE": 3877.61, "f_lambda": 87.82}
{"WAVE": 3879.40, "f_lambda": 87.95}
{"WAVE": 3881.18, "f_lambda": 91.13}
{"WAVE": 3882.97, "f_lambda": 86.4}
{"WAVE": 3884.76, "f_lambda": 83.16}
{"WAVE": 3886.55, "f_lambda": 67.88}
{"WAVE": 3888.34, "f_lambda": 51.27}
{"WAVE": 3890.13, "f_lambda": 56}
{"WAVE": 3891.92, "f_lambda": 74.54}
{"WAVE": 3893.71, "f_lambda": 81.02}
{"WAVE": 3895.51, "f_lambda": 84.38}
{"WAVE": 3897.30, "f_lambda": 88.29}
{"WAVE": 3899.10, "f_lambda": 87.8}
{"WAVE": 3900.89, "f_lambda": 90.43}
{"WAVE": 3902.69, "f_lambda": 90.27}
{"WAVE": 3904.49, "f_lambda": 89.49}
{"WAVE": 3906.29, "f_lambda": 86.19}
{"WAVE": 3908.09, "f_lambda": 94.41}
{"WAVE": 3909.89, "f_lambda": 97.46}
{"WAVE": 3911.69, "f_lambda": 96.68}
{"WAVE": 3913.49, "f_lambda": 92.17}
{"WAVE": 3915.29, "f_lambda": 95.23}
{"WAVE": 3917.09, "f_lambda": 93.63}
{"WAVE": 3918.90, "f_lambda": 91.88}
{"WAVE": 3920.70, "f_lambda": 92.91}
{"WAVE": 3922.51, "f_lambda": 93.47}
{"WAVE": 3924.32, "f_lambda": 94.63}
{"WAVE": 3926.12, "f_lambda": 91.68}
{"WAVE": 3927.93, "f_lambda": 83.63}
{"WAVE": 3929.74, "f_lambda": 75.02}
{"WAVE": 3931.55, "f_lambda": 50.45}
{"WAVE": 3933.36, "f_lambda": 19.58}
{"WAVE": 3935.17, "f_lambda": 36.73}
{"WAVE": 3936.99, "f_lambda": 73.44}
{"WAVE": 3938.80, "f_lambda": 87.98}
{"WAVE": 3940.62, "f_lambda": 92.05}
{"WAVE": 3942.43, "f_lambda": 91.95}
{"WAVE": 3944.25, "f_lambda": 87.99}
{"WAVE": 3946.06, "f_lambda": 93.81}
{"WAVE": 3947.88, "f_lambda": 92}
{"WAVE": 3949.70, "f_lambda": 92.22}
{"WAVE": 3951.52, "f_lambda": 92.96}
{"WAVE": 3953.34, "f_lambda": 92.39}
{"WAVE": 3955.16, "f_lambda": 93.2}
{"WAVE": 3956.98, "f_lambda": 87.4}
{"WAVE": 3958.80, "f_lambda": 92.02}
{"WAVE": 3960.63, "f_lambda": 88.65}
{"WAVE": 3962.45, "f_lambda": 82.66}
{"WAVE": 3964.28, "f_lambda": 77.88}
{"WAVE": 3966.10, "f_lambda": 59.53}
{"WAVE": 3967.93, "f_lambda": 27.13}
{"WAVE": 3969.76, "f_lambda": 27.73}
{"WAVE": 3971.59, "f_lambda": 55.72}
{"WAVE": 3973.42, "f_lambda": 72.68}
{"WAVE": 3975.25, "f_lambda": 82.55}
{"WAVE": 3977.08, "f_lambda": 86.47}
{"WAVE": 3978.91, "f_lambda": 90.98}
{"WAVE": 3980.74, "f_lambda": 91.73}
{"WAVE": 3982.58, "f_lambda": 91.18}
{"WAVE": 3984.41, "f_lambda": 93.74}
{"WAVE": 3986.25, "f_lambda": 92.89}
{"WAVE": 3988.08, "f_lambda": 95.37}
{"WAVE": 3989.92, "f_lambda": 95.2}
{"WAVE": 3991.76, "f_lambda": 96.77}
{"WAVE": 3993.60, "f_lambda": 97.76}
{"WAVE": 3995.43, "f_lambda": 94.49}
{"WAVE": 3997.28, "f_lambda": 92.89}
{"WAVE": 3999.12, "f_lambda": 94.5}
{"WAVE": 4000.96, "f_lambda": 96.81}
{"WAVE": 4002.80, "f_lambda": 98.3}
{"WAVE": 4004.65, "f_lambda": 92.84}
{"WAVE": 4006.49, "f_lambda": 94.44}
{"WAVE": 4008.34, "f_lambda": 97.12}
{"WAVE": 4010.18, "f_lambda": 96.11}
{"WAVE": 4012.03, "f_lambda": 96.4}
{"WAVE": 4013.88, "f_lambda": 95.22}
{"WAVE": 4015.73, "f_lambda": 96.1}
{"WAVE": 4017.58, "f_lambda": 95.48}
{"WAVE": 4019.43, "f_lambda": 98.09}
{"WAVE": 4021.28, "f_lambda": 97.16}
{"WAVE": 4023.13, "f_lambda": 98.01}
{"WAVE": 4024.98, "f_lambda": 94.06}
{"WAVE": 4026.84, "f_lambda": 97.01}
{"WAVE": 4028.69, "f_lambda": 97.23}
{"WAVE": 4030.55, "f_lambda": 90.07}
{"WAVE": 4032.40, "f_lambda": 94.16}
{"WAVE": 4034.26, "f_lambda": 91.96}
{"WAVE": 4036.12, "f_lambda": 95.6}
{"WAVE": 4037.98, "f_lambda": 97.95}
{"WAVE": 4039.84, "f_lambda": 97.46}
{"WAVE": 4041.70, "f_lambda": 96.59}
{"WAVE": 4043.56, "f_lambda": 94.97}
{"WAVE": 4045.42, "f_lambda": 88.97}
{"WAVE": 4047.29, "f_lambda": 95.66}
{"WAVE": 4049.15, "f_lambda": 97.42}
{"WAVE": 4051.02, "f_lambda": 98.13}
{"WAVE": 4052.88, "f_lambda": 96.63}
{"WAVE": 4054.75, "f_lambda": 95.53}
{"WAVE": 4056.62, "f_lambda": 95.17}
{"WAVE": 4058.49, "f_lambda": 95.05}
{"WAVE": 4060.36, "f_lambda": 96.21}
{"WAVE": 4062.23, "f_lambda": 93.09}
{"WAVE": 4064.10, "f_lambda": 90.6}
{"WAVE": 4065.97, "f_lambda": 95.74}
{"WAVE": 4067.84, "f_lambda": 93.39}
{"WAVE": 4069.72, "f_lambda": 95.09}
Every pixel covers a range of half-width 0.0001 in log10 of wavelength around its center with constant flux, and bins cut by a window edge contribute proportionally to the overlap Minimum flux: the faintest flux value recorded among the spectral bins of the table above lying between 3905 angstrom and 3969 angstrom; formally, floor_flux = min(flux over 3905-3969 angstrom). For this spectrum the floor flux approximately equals 19.58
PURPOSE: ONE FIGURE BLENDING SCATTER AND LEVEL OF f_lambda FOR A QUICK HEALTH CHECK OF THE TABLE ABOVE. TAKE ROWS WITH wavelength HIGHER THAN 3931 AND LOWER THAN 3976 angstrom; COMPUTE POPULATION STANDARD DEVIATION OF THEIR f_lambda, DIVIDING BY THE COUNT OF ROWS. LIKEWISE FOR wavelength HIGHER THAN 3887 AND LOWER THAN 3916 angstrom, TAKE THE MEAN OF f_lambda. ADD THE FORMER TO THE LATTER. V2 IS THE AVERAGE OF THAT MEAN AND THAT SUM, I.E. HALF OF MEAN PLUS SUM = 96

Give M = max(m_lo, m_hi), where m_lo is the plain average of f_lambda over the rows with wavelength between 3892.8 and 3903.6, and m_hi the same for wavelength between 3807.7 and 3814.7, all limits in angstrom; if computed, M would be 93.0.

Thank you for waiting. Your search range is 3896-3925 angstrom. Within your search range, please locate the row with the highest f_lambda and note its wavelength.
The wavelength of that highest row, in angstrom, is 3909.89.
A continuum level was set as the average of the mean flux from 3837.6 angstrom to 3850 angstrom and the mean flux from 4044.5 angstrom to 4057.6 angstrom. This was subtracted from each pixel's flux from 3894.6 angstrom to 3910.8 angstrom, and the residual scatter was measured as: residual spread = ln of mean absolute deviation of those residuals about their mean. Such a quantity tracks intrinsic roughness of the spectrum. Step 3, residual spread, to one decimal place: 1.1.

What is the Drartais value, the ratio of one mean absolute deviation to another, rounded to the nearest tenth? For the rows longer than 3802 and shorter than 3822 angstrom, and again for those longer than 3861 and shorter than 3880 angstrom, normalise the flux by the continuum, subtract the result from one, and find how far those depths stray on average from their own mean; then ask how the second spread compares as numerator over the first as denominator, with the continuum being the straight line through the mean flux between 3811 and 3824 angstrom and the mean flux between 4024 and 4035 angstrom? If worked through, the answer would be 1.2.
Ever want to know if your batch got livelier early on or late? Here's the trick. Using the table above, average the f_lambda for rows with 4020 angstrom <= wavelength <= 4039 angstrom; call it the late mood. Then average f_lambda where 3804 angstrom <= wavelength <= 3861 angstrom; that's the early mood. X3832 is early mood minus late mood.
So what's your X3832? -9.8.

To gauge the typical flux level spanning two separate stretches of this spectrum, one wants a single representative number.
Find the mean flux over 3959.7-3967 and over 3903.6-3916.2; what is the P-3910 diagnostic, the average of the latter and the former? 85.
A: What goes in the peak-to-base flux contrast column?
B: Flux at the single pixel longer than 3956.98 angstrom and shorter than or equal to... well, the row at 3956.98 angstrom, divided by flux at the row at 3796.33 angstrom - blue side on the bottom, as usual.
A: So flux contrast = 1.37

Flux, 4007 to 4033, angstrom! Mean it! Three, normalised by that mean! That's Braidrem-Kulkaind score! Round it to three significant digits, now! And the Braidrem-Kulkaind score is 0.0313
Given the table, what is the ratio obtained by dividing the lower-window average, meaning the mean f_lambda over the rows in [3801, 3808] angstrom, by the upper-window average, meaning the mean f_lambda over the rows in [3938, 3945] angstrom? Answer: 0.96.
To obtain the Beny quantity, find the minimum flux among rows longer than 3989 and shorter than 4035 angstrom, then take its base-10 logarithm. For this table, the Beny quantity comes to 1.95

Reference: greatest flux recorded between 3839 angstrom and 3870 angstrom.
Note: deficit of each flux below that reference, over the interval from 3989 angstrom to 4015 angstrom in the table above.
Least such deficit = 1.6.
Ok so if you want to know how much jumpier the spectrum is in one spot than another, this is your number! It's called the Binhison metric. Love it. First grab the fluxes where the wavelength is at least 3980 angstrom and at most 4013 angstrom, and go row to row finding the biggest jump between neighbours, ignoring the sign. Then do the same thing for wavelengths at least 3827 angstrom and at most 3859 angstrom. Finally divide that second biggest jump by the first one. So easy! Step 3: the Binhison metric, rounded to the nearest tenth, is 3.2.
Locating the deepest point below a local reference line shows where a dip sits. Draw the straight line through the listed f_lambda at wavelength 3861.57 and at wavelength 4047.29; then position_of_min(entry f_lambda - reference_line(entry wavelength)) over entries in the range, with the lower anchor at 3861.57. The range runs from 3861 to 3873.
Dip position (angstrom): 3872.26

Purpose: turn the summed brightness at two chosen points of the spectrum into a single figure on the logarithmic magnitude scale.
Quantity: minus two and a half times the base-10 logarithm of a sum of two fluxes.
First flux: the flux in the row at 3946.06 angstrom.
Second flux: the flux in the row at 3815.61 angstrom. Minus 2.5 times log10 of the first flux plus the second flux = -5.64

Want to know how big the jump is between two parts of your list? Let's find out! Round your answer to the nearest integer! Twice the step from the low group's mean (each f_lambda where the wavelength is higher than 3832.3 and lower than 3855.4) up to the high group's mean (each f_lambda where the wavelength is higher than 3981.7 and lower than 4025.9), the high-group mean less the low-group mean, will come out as 28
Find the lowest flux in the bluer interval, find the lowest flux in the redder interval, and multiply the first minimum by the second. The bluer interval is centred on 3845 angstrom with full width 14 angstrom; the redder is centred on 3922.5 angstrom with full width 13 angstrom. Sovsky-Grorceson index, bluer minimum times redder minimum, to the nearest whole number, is 5732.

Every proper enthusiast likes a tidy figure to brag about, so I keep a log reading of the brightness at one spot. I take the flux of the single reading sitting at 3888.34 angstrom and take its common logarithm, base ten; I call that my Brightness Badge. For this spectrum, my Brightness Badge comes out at 1.71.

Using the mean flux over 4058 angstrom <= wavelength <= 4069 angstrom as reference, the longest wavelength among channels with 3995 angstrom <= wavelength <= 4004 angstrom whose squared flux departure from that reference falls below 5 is 3999.12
